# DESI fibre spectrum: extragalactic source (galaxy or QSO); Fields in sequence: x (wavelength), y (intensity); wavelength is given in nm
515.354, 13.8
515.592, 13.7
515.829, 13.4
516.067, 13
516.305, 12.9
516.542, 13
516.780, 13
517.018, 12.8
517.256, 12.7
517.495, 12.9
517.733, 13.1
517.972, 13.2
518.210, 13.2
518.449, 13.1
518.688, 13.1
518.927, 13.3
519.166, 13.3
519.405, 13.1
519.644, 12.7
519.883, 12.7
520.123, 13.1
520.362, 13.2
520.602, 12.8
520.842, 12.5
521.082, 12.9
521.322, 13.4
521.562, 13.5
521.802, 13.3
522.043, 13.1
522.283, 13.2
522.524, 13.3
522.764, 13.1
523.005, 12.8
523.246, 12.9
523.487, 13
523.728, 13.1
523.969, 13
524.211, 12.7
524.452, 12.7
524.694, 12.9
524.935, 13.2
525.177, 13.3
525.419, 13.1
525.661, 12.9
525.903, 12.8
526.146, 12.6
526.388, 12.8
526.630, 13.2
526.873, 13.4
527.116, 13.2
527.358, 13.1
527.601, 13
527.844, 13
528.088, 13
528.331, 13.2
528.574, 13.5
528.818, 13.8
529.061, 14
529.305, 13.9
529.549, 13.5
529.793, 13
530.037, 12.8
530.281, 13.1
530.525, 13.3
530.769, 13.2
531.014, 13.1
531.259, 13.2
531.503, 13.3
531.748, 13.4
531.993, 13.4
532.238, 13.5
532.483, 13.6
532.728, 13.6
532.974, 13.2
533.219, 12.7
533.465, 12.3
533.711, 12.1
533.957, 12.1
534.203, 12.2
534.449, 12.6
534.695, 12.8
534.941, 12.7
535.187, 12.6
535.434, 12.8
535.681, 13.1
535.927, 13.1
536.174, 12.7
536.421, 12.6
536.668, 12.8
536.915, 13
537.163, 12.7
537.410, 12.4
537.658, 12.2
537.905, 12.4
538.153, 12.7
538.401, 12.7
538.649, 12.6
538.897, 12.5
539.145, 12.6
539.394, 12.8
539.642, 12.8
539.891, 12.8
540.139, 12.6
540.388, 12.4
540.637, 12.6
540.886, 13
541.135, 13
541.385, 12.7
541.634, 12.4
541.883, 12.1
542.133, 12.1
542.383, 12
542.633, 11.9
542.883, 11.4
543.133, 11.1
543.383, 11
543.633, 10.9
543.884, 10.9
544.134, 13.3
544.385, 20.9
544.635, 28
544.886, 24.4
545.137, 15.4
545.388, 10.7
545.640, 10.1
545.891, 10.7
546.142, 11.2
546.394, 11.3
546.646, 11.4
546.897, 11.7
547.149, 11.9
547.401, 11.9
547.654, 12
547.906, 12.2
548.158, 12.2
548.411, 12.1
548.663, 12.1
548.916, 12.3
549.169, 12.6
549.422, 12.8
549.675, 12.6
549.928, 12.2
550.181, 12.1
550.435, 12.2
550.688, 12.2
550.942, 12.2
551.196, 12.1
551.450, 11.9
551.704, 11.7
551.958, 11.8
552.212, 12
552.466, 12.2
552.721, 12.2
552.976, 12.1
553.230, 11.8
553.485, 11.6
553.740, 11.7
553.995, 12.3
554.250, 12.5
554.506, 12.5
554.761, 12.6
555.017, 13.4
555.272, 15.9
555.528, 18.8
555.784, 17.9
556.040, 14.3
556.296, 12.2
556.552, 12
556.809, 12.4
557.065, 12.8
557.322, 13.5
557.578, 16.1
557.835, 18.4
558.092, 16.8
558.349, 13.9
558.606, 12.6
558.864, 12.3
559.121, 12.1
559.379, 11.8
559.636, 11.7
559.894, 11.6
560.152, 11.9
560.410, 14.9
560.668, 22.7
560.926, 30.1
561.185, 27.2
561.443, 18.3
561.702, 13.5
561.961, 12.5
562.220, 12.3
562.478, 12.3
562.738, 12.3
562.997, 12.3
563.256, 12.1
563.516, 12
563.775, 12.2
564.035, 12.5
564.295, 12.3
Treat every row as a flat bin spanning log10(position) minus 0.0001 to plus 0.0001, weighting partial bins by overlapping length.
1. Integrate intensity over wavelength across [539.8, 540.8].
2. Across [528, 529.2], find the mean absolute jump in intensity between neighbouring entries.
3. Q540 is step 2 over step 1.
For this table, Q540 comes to 0.020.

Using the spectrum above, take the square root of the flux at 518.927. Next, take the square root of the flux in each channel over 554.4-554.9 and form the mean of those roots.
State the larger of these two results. 3.65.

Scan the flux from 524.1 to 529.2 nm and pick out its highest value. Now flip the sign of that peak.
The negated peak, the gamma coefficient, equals -14.0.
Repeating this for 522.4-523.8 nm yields -13.3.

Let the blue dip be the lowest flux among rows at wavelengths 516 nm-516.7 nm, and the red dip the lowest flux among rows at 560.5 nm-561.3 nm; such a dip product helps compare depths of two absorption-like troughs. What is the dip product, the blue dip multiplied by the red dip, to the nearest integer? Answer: 293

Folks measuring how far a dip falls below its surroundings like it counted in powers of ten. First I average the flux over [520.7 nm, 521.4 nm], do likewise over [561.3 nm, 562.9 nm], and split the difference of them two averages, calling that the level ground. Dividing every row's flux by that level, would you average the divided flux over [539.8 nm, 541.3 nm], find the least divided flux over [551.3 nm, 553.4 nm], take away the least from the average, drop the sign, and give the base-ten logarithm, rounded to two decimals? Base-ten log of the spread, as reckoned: -1.11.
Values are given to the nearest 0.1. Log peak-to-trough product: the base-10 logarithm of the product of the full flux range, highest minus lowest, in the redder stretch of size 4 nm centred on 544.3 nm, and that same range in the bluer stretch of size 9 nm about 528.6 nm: 1.4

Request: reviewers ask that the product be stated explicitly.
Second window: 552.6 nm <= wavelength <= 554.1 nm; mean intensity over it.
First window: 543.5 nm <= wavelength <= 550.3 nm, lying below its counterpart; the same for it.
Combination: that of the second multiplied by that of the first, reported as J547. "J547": 159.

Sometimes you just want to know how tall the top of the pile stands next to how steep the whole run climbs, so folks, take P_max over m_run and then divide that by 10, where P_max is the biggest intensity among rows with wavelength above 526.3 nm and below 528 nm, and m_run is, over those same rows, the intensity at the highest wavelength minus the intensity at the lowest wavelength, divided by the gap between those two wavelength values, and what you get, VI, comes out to 10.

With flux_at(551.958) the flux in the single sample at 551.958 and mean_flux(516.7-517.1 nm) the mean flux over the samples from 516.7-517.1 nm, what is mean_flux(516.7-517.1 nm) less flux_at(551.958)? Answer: 1.1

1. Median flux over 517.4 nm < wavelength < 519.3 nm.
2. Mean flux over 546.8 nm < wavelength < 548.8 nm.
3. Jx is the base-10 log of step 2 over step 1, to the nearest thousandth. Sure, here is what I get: -0.039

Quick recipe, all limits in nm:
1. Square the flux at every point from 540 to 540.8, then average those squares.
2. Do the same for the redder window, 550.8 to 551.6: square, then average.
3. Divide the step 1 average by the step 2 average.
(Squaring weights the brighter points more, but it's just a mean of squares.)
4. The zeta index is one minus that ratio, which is -0.1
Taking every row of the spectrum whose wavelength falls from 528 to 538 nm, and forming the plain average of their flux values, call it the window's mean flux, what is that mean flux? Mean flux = 13.0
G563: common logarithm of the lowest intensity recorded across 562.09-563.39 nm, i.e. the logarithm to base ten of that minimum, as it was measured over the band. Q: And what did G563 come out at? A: 1.083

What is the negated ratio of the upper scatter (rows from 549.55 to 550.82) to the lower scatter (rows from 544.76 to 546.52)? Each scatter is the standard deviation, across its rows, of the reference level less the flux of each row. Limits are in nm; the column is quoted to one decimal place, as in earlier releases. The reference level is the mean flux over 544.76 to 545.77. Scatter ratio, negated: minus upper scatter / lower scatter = 0.0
